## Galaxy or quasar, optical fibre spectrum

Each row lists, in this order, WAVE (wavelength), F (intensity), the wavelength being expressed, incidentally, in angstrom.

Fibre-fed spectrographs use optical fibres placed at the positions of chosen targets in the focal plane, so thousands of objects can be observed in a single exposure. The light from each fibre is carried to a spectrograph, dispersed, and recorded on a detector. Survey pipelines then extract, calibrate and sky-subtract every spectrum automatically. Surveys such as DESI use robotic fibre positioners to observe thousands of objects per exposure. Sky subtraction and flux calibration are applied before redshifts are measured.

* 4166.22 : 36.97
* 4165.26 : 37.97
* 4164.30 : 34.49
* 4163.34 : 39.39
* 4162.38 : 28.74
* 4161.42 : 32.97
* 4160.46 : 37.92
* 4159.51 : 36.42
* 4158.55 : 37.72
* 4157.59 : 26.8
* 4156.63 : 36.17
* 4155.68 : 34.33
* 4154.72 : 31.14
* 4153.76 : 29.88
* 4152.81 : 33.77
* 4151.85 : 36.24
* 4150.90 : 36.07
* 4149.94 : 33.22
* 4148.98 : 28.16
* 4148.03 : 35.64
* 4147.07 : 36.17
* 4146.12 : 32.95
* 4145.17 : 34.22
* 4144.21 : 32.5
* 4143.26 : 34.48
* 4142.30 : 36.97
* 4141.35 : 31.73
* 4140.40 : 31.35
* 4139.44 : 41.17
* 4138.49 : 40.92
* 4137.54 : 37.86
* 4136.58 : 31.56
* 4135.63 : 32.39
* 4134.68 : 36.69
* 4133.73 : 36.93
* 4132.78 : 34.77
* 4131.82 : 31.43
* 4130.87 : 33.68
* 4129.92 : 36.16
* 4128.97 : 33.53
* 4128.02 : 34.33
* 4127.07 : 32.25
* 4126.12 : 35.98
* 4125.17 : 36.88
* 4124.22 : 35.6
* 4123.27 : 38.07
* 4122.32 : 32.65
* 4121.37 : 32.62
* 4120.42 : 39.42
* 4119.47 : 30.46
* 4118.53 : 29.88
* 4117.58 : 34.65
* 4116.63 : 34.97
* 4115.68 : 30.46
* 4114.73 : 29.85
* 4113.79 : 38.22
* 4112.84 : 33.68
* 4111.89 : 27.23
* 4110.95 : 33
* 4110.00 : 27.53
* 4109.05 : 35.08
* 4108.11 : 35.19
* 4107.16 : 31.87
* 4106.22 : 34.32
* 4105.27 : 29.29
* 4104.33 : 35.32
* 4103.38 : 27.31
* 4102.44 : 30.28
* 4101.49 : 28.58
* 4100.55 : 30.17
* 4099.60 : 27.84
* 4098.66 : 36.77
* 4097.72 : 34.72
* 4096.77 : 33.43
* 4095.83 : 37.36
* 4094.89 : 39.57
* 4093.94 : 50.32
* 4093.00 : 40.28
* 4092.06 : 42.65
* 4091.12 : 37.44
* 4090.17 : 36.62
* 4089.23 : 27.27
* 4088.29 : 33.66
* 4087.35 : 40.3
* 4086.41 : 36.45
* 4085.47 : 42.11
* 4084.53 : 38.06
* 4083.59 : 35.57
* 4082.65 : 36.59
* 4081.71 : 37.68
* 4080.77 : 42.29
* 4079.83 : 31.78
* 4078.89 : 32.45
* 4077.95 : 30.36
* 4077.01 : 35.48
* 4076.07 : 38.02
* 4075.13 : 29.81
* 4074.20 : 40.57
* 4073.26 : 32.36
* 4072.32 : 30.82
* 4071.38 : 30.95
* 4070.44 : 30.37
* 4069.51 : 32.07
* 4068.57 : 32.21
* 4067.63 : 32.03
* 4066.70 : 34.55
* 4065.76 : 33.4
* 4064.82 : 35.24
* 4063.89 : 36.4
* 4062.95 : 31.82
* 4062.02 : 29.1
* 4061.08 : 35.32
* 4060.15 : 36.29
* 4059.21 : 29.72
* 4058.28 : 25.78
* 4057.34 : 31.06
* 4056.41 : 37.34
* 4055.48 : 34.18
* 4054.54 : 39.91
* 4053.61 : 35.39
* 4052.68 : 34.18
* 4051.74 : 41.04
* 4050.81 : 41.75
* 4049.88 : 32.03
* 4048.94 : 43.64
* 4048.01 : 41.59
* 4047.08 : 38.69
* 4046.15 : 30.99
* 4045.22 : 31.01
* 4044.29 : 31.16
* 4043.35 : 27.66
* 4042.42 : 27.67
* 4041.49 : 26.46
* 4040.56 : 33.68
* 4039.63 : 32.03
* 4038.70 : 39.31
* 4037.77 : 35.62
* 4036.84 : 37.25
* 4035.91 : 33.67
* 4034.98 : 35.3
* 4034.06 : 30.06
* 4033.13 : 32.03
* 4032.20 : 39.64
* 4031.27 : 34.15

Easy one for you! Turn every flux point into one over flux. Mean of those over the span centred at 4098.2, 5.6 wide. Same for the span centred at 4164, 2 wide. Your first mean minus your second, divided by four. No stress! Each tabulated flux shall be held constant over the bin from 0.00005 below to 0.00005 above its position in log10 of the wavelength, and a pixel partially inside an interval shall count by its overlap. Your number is 0.0008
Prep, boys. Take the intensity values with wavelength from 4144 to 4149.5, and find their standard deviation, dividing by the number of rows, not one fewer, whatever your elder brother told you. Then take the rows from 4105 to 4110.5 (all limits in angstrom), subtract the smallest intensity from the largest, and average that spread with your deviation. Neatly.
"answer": 5.1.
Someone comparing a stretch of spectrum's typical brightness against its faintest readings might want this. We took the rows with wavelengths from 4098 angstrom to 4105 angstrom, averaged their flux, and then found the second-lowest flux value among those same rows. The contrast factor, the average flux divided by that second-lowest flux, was 1.11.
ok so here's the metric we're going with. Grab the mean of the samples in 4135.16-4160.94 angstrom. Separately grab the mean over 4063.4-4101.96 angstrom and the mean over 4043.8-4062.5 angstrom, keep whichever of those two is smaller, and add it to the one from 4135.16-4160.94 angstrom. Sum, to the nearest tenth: 69.4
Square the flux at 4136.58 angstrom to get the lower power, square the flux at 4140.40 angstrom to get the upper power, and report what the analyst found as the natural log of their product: 13.8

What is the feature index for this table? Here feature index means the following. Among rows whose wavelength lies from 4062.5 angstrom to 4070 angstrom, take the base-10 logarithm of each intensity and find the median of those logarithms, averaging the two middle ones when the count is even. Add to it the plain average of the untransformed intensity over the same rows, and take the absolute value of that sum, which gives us 35.0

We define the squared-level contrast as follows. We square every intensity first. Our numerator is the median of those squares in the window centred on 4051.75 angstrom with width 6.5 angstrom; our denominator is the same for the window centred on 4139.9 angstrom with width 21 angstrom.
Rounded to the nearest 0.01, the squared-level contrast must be 1.35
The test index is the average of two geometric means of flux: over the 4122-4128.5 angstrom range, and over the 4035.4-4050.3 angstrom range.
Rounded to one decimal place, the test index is 34.3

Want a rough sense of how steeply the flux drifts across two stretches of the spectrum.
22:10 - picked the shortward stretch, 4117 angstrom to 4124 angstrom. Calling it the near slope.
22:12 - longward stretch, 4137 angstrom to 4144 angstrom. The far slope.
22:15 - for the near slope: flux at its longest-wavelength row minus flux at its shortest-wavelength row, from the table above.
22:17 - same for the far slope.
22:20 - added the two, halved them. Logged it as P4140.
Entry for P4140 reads 0.0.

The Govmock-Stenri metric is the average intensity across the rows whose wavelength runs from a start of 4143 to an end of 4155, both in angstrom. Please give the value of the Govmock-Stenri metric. 33.4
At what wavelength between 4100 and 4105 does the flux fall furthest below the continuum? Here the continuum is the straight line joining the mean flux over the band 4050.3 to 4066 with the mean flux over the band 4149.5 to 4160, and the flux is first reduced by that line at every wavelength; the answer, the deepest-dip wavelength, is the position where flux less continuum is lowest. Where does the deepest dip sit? 4103.38 angstrom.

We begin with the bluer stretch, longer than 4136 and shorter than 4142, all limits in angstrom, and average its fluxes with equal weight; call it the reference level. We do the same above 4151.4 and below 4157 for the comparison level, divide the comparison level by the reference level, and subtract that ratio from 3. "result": 2.06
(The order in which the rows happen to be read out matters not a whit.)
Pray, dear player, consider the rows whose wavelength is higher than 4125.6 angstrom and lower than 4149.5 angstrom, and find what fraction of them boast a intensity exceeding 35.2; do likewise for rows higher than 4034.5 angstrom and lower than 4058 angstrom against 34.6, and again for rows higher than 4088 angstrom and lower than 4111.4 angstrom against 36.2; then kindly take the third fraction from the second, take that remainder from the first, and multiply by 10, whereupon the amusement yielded 2.4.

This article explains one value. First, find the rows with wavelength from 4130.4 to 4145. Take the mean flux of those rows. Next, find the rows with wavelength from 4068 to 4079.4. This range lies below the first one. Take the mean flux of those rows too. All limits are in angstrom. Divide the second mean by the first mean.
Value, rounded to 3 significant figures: 0.943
